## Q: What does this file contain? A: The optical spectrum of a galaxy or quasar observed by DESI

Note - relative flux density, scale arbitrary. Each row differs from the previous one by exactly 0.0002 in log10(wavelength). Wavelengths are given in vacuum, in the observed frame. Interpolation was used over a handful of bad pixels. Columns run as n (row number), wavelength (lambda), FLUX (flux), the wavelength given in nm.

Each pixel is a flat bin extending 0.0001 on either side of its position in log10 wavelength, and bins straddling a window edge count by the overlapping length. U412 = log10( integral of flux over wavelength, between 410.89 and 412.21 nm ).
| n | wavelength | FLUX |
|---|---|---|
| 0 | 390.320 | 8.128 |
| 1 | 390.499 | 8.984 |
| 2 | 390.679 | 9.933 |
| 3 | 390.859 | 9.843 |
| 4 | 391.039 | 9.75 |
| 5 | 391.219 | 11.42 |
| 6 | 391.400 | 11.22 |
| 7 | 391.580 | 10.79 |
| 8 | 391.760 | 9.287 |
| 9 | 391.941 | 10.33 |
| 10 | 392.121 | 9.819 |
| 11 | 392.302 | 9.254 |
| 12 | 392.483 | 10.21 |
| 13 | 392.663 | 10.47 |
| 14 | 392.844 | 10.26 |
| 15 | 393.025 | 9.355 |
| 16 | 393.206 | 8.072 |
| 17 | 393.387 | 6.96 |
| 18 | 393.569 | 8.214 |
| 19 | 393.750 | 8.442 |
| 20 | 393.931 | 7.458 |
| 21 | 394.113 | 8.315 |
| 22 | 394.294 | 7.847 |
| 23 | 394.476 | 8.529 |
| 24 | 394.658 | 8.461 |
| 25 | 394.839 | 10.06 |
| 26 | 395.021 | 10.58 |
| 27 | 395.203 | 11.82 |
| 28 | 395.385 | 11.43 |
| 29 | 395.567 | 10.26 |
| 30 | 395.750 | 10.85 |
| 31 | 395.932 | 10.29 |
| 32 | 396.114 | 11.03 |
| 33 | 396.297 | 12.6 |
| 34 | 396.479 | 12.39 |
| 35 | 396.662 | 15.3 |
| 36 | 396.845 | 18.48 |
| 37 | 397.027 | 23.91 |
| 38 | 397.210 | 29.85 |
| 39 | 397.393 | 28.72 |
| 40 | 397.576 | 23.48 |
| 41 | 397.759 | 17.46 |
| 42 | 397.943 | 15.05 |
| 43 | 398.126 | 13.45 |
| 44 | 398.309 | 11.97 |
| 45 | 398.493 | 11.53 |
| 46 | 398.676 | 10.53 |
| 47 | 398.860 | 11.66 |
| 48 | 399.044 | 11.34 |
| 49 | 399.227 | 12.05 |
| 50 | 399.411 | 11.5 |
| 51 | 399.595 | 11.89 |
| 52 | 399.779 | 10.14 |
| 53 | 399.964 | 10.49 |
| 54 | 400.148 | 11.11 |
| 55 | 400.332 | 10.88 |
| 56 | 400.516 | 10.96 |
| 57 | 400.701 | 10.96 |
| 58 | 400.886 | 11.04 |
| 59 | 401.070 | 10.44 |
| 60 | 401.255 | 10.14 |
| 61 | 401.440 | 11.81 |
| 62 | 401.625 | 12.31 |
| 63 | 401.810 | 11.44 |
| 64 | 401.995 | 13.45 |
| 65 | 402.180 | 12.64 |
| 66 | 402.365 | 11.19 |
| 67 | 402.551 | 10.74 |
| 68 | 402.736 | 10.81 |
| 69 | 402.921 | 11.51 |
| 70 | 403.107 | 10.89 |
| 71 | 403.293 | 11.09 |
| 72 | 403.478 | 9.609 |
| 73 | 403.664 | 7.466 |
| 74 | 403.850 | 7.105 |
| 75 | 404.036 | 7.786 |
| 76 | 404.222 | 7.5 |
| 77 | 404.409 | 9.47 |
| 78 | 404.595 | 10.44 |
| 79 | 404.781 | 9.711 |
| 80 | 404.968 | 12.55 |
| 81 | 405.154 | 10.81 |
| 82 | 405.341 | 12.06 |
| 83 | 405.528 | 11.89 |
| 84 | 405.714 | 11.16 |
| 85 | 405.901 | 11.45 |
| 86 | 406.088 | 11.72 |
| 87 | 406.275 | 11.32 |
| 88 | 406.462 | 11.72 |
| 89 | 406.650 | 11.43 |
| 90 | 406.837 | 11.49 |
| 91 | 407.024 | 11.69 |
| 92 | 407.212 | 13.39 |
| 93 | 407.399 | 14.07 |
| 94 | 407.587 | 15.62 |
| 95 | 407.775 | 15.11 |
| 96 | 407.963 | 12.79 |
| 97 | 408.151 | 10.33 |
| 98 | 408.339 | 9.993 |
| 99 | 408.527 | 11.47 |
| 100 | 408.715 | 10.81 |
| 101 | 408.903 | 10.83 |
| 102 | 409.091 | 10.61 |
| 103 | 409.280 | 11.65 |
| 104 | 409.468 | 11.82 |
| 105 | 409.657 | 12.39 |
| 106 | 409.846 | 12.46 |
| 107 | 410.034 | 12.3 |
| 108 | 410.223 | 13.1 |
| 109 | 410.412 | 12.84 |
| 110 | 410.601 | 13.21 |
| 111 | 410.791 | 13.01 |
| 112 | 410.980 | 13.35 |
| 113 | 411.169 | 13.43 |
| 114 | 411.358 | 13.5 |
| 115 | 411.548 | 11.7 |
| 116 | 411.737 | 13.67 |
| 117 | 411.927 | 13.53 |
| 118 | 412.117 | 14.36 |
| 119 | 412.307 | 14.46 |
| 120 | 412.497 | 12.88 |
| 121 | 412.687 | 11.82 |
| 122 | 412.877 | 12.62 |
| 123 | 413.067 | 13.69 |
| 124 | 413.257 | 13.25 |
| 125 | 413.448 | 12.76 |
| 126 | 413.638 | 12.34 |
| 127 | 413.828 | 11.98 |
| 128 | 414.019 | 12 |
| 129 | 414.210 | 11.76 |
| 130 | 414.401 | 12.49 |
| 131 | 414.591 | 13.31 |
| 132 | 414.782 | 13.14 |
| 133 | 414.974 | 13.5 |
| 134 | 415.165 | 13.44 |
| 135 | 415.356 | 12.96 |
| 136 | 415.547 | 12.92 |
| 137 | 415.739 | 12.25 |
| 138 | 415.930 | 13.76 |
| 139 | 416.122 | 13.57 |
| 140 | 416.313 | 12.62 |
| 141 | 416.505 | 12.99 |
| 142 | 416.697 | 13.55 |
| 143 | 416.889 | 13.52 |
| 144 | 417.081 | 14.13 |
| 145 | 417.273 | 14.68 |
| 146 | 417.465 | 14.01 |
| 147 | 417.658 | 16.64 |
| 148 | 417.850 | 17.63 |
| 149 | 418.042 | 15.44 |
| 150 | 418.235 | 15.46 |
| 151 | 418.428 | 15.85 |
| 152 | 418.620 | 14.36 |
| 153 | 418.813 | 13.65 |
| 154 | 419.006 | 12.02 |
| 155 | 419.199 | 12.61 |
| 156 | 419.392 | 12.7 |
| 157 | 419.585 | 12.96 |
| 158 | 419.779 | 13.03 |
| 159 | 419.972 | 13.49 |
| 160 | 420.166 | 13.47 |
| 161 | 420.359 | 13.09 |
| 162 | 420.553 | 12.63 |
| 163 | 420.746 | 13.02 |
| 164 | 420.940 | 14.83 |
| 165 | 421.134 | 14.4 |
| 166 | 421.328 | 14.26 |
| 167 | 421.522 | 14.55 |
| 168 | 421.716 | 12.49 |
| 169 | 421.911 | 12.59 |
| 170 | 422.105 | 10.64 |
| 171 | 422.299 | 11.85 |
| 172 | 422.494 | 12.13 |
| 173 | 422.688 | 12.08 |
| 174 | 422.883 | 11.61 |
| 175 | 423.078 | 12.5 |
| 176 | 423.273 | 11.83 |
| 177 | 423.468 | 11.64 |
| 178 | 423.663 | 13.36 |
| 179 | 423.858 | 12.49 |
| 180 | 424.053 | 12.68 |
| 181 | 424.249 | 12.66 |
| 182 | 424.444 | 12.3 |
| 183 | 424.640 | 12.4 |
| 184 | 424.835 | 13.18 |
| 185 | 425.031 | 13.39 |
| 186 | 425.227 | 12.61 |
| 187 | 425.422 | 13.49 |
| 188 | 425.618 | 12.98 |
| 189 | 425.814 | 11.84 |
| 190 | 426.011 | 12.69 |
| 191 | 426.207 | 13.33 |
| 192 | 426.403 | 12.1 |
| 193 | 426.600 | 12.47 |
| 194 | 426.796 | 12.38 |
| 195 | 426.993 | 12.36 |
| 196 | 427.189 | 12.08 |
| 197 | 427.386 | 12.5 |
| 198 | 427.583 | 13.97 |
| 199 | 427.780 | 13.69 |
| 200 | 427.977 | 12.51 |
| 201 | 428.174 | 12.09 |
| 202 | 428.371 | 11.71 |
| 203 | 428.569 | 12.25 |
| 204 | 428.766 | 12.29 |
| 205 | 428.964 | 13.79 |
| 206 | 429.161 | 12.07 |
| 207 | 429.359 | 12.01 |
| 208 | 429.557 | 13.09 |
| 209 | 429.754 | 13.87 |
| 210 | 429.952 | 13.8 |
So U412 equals 1.25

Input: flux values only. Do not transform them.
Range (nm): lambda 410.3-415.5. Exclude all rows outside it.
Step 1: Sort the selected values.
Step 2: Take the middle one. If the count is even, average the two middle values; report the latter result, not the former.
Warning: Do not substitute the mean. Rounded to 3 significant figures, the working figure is 13.1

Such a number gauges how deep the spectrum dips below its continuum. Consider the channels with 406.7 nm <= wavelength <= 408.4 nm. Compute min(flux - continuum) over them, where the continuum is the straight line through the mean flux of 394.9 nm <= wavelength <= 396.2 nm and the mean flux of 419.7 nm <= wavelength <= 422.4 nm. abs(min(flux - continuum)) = 2.0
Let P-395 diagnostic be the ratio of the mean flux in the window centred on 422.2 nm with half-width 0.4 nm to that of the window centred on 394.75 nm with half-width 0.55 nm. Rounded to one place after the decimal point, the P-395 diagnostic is 1.2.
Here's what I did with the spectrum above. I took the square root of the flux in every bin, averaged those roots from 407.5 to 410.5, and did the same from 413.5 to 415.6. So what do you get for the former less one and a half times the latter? -1.87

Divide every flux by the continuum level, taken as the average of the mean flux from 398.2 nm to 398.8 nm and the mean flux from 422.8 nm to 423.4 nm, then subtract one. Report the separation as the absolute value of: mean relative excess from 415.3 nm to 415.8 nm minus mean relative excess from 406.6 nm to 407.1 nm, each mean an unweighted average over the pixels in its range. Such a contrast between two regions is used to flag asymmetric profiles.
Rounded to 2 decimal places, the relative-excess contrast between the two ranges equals 0.10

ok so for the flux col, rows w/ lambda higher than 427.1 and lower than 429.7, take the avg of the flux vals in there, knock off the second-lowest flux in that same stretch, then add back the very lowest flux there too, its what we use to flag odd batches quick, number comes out 12.3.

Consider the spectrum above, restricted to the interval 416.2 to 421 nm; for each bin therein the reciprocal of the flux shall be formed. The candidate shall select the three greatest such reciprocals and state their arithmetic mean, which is 0.081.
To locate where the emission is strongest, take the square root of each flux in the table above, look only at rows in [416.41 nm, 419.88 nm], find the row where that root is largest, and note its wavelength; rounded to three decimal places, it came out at 417.850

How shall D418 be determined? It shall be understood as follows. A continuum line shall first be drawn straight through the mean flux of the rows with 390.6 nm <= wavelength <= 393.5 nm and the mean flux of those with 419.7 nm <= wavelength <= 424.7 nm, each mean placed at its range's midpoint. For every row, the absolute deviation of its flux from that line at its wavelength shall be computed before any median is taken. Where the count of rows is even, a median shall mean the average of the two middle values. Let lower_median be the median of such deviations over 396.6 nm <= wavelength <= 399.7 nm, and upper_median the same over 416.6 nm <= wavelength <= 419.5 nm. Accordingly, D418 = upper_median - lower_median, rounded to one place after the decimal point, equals -1.2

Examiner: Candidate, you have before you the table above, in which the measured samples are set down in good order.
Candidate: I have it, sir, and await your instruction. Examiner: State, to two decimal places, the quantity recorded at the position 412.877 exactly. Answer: 12.62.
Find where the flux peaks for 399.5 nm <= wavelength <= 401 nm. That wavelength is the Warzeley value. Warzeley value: 399.595 nm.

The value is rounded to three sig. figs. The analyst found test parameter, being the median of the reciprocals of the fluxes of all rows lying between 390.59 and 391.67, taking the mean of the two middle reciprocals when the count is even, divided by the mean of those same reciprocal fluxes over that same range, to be 1.01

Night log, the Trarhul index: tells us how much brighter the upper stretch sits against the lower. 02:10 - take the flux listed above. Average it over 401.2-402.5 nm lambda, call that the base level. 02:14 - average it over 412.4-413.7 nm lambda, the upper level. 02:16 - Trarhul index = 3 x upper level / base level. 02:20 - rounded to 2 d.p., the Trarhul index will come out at 3.23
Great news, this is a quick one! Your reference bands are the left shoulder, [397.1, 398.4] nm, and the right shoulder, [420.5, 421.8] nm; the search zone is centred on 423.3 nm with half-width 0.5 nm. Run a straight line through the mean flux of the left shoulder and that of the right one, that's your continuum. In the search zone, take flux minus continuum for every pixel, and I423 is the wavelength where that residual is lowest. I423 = 422.883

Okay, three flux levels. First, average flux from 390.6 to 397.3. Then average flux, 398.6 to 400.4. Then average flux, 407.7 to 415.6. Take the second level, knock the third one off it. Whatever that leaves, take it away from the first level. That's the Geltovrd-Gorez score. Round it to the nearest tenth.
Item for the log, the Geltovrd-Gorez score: 12.6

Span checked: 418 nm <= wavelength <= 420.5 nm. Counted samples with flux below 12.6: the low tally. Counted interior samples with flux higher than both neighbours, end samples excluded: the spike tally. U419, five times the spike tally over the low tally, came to 10.0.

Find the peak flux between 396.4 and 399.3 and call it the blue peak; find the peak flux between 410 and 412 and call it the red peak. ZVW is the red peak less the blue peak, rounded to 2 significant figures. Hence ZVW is -16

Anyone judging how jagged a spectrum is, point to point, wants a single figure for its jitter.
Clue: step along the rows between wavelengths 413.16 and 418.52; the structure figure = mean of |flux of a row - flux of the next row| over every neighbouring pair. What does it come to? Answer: 0.61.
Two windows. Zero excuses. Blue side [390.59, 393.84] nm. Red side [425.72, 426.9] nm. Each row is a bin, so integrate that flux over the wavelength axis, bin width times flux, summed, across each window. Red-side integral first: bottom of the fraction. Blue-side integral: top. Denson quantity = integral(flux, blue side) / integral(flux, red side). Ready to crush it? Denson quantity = 2.1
